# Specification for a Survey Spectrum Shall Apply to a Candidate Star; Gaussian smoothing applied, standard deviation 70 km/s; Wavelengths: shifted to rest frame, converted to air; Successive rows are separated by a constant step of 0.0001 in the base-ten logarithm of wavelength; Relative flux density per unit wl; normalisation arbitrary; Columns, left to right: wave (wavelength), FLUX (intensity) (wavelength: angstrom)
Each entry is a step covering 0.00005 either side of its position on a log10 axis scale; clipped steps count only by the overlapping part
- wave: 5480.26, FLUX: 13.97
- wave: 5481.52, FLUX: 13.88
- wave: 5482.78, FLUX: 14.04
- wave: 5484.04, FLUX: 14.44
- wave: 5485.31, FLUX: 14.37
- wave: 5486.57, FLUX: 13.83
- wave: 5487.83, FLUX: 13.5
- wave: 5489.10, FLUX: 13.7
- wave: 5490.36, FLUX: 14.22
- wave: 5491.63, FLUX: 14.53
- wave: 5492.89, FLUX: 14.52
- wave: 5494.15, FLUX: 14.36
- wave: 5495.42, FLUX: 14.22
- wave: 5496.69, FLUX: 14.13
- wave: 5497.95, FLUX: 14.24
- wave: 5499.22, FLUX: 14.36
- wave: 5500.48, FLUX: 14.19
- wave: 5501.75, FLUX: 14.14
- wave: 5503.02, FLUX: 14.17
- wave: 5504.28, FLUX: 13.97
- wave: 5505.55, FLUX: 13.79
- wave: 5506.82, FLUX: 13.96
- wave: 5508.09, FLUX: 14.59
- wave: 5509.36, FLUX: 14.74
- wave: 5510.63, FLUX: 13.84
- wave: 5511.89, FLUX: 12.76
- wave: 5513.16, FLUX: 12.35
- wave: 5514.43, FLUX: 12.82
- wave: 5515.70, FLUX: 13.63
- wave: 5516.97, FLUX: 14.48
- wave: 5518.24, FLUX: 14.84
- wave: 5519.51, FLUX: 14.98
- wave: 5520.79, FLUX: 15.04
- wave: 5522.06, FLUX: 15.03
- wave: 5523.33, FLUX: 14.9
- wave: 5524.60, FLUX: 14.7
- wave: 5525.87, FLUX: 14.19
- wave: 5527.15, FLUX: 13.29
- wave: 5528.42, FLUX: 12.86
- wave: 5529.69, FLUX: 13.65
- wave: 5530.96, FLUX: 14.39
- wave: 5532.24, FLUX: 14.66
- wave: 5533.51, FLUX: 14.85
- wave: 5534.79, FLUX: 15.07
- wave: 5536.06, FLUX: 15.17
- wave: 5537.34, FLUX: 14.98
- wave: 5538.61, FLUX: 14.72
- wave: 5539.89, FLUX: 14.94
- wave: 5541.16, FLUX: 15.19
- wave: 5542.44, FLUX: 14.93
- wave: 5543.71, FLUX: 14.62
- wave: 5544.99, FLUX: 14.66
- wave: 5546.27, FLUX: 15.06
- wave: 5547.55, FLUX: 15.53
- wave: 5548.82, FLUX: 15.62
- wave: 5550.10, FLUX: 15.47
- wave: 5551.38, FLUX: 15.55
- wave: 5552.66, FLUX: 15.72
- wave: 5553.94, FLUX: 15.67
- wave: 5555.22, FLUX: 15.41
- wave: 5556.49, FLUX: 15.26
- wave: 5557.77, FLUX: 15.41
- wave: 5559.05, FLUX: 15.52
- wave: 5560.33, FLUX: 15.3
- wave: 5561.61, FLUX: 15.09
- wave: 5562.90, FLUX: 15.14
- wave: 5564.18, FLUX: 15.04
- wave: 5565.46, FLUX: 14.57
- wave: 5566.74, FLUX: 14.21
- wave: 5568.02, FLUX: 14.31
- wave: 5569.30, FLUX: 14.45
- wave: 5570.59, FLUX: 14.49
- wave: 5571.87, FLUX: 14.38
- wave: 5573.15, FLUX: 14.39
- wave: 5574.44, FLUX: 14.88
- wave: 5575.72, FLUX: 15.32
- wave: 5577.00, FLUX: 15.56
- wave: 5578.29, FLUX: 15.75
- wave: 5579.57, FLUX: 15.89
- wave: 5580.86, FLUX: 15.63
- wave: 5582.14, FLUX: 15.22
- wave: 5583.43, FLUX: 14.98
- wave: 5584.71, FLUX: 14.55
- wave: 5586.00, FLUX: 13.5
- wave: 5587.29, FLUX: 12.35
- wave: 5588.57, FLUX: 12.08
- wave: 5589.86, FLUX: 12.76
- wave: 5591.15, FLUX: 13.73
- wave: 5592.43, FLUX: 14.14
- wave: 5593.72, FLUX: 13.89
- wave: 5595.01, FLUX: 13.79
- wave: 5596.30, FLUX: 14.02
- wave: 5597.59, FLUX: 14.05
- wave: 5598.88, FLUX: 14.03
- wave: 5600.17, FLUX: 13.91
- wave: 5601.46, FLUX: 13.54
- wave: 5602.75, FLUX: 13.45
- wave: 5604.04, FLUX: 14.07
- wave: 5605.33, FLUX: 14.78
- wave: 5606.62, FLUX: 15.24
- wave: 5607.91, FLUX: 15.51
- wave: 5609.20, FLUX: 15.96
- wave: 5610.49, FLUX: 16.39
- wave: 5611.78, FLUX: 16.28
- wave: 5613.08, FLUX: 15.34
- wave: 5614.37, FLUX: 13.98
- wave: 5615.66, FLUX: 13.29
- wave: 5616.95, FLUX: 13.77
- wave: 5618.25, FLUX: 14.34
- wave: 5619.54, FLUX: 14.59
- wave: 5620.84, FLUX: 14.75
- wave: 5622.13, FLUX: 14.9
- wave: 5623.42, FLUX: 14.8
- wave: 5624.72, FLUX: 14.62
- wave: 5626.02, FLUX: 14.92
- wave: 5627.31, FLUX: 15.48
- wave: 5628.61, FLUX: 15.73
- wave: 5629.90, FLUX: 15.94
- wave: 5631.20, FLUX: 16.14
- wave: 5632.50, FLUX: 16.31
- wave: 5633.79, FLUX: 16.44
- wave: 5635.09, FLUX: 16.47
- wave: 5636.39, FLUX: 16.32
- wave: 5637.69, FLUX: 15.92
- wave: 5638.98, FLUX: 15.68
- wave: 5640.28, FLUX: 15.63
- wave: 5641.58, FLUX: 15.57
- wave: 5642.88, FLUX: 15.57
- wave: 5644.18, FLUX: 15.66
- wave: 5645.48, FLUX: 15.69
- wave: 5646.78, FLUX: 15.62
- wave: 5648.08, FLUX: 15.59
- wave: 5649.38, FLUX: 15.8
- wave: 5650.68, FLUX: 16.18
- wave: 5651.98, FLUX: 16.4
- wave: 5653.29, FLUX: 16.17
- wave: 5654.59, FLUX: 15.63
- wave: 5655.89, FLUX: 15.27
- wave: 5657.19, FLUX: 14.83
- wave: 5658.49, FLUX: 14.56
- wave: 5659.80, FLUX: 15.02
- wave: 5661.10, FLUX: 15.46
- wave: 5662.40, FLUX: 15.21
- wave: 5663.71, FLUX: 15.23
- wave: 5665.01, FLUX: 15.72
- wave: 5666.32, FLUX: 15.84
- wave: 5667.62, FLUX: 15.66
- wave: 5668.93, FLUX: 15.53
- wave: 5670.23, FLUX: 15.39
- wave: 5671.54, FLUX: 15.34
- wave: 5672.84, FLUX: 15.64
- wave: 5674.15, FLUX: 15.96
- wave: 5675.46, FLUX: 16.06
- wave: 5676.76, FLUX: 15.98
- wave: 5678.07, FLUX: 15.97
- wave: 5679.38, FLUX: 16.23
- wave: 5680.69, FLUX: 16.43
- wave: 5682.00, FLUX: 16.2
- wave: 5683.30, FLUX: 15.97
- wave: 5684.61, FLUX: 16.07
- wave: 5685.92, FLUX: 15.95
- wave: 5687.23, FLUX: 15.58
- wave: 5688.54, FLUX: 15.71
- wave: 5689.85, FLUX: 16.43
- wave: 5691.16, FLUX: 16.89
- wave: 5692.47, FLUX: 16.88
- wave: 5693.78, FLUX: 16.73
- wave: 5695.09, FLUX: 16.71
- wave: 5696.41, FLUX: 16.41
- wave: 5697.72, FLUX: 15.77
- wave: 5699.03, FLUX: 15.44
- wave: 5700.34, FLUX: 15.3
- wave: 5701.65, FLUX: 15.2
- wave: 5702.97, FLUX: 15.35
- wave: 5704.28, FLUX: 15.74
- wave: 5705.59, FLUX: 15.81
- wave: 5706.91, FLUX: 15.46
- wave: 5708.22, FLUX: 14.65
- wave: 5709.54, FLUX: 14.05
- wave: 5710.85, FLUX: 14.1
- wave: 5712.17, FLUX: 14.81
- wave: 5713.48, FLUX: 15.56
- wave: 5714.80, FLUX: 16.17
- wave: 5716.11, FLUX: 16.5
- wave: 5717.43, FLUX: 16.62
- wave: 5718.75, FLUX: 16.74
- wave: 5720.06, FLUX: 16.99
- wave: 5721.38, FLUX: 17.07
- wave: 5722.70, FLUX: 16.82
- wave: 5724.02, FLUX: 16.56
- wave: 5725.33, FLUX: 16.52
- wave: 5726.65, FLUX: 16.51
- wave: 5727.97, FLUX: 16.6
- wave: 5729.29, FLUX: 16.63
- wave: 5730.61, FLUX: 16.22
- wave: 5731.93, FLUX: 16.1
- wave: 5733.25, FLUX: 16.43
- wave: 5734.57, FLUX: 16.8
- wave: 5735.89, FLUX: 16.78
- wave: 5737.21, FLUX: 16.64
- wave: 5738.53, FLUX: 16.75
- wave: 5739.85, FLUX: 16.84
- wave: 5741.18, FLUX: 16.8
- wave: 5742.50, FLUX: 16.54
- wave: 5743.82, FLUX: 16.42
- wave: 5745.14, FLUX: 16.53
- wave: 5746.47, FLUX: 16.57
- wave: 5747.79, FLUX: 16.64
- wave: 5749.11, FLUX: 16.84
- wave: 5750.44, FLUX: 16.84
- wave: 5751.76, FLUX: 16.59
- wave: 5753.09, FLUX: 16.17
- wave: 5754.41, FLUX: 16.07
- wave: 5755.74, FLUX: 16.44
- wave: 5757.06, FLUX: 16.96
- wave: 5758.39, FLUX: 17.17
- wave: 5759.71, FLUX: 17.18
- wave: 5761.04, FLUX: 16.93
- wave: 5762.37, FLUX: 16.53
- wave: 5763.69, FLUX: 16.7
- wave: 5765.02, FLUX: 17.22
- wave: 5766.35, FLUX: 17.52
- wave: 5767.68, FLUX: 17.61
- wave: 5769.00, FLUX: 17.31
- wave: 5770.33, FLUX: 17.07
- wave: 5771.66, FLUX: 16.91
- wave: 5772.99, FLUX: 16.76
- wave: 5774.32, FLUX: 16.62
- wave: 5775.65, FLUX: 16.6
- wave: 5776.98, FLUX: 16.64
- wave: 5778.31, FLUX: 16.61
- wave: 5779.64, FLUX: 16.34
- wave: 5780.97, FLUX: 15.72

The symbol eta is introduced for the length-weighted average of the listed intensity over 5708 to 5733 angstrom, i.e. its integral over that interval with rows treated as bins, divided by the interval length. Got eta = 16.1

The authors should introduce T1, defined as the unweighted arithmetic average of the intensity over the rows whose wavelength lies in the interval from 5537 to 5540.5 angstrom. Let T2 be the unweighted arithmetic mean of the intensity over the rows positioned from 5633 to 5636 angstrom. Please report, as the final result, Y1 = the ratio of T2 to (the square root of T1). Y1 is 4.27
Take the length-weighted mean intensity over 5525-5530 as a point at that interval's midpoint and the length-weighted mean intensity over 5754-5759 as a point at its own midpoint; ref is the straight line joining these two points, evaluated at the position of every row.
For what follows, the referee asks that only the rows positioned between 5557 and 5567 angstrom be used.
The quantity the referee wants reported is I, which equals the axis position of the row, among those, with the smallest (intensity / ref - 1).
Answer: 5566.74 angstrom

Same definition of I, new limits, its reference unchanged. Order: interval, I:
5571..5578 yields 5573.15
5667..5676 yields 5671.54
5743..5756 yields 5754.41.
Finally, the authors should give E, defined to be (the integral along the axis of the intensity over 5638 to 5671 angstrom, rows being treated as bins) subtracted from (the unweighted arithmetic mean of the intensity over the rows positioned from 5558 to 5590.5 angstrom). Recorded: -499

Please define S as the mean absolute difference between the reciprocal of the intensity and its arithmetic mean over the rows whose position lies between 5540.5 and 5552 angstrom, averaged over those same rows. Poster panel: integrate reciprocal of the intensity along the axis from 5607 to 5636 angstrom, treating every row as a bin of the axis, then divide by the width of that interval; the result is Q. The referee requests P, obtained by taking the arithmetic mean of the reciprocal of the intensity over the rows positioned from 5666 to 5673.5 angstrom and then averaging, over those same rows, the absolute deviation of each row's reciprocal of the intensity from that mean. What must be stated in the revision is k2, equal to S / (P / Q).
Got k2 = 0.153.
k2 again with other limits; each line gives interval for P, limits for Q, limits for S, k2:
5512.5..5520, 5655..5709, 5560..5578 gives 0.024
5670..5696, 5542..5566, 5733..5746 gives 0.024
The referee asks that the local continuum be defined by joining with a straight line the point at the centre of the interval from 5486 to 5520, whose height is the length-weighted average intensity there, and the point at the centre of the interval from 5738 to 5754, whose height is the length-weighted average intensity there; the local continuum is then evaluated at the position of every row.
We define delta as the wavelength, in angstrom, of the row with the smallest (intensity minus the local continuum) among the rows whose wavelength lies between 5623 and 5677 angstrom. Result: 5658.49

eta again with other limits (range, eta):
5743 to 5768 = 16.8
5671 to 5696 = 16.1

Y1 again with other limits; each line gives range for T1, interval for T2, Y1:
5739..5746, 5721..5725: 4.12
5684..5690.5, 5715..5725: 4.20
